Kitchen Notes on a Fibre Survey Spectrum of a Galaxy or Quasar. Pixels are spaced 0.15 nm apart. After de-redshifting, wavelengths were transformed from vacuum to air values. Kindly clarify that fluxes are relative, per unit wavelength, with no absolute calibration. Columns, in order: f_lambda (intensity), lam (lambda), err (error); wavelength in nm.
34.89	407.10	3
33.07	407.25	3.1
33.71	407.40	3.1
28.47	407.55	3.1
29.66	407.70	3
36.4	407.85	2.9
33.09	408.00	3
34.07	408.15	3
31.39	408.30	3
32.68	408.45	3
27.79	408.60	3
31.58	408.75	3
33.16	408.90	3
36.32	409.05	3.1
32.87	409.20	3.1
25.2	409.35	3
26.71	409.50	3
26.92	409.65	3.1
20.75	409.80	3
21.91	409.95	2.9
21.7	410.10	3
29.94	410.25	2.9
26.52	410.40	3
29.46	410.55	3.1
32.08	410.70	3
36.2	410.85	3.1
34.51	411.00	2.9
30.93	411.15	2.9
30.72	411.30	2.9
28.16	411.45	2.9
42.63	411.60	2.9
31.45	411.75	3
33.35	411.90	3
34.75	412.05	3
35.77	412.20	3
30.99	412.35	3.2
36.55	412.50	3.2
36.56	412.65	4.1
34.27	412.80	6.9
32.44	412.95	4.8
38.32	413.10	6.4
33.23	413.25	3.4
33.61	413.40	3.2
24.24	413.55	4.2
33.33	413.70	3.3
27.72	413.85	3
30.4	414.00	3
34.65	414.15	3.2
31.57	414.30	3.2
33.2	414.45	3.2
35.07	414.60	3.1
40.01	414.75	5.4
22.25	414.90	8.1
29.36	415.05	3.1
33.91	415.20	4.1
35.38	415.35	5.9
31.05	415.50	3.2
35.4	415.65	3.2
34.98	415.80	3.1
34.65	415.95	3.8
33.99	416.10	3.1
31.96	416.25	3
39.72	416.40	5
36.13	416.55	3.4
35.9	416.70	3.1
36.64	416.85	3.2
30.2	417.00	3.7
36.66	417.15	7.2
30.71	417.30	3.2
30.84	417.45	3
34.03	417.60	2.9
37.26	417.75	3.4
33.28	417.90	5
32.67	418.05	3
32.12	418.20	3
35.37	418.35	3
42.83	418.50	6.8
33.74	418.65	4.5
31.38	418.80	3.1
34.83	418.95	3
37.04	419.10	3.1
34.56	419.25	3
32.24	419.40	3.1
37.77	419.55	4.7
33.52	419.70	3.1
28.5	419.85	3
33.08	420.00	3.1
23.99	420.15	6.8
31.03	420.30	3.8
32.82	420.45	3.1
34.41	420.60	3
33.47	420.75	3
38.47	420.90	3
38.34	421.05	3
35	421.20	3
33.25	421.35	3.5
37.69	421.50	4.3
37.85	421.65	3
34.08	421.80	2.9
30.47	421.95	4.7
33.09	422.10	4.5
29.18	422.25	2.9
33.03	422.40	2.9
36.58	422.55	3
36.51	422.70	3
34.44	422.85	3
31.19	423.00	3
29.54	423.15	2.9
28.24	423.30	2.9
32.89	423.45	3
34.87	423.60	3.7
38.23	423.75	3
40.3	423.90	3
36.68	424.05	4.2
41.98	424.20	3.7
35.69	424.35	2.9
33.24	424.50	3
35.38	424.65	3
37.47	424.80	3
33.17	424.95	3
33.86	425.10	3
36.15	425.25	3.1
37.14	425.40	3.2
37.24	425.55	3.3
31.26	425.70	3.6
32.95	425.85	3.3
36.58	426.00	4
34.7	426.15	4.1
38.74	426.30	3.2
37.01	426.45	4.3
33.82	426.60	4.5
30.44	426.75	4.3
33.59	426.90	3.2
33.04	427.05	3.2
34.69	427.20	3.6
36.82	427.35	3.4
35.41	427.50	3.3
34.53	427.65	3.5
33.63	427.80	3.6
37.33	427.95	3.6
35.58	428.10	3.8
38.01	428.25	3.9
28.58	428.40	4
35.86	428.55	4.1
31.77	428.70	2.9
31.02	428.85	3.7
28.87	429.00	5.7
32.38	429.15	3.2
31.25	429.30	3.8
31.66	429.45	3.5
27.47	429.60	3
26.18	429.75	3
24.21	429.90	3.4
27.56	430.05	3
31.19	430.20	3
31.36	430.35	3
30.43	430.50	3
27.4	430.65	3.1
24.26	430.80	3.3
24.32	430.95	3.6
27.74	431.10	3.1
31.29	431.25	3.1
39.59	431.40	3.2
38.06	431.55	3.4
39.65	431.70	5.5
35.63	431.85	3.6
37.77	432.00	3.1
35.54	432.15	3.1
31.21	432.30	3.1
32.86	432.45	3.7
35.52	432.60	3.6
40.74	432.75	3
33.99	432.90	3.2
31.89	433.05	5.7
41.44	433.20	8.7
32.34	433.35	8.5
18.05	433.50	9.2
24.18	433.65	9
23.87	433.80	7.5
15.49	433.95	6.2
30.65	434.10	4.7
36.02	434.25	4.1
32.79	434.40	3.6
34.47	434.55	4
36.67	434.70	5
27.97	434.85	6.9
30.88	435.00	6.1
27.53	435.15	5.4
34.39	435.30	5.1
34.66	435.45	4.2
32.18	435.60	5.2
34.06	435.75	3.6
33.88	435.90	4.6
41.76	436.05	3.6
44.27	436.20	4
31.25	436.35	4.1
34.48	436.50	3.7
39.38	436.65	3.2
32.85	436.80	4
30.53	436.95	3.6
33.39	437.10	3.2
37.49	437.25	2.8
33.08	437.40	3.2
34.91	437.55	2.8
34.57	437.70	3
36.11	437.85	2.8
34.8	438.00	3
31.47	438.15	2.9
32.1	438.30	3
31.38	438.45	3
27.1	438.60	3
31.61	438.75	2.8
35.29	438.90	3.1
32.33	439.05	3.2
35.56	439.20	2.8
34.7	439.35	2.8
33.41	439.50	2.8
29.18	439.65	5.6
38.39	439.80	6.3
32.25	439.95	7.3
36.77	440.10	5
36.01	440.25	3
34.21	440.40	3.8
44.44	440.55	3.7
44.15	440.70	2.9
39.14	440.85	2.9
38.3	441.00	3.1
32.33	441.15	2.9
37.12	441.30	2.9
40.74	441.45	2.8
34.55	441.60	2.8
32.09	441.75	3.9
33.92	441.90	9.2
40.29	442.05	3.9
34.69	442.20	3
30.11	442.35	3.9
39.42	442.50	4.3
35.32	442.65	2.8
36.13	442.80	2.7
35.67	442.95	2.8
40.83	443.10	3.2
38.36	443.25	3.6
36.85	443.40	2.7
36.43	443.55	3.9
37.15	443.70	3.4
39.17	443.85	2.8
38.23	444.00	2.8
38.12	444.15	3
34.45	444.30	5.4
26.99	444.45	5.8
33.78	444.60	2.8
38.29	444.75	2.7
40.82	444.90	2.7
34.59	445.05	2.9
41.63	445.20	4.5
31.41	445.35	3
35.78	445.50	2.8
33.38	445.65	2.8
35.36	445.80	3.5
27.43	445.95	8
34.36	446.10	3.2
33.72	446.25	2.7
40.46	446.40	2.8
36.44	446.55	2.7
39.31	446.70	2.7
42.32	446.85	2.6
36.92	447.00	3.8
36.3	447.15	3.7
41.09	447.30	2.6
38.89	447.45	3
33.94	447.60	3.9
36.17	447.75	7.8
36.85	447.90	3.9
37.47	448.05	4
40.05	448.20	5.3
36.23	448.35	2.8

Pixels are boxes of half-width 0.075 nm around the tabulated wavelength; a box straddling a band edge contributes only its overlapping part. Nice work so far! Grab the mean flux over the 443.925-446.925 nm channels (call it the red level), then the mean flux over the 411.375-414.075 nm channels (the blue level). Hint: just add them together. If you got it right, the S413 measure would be 69.1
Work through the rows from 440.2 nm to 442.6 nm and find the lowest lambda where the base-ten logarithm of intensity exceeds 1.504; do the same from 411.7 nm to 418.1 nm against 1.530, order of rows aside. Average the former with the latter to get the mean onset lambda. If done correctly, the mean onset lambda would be 426.15 nm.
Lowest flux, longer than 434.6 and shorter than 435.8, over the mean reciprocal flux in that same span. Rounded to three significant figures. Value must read 881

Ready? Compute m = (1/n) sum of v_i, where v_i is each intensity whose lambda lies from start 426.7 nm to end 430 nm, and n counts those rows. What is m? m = 32.4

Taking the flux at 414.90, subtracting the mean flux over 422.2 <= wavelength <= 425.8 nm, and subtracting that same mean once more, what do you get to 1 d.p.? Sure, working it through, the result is -47.3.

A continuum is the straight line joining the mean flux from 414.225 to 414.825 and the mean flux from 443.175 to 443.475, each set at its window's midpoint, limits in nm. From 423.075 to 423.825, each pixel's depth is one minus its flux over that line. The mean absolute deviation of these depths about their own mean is 0.086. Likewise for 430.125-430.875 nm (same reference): 0.068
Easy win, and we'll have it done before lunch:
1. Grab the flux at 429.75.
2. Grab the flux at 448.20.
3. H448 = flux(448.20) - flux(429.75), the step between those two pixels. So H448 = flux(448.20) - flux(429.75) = 13.9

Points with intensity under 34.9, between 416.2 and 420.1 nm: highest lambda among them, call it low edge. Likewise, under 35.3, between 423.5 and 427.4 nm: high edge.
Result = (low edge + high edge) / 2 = 423.60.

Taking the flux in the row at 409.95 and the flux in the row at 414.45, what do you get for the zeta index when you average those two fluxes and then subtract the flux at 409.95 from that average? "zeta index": 5.6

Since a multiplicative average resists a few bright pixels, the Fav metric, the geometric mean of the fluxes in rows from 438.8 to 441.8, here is 35.8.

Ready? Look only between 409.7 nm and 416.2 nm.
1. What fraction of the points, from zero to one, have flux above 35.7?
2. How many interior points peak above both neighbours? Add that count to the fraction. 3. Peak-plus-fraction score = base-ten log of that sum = 1.1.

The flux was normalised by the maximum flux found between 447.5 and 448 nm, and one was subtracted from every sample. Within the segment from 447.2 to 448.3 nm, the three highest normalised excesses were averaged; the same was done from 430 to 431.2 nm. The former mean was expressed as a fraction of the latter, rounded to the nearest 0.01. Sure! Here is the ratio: -0.54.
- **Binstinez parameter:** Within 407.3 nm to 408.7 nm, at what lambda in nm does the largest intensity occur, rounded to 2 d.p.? 407.85 nm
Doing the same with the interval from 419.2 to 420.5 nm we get 419.55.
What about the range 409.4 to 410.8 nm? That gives 410.70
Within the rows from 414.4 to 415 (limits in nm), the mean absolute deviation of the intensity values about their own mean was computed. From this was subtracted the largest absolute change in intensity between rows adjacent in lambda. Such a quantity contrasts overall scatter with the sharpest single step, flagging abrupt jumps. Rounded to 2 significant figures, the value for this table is -13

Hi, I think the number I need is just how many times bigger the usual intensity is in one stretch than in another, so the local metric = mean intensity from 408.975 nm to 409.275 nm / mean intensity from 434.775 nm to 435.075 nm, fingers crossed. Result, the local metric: 1.18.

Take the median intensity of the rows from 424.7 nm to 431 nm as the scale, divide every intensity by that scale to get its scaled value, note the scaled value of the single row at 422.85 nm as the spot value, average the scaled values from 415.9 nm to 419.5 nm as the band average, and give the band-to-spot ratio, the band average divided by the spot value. 1.00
